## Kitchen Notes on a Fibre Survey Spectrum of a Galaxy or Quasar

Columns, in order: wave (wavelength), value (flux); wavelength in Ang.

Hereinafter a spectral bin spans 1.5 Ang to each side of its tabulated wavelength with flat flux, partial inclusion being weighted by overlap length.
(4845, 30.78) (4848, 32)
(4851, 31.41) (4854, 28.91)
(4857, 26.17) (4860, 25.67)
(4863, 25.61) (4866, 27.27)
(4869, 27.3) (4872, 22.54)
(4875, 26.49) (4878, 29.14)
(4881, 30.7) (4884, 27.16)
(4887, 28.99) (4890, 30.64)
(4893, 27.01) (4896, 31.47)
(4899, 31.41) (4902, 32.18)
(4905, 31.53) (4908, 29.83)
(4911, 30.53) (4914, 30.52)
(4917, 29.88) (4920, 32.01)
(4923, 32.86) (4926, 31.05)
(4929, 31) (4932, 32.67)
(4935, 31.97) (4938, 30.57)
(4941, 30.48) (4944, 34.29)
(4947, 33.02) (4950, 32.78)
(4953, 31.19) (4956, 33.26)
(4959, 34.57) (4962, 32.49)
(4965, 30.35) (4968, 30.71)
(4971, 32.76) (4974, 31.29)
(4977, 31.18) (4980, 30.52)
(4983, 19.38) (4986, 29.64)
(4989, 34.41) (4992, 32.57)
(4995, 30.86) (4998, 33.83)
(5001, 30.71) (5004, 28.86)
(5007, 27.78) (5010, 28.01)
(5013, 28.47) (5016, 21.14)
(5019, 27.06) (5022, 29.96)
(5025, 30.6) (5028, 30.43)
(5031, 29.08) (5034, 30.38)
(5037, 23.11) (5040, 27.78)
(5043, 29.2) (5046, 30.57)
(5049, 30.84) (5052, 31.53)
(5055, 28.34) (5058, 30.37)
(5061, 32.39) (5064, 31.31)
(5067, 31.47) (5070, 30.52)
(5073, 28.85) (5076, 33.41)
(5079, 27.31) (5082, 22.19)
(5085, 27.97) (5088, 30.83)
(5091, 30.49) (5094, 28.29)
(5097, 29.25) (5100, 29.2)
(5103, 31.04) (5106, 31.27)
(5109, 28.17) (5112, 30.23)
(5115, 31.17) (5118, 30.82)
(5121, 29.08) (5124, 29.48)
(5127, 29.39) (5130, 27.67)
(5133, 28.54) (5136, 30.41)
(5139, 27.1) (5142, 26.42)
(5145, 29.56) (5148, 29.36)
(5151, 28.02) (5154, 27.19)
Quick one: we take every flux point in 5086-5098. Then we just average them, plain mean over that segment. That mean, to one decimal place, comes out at 29.7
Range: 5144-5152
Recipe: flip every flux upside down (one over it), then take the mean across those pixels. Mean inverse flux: 0.0345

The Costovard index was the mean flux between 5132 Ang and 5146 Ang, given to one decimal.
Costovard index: 28.4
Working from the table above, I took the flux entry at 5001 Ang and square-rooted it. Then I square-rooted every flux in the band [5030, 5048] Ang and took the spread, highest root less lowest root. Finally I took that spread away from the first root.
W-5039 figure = 4.8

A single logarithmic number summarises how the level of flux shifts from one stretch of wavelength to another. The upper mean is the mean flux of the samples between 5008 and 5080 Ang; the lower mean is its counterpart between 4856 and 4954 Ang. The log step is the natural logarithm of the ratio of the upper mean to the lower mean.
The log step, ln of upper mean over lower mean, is -0.021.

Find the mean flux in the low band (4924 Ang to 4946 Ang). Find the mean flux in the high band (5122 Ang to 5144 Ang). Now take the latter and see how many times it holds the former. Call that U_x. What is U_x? 0.90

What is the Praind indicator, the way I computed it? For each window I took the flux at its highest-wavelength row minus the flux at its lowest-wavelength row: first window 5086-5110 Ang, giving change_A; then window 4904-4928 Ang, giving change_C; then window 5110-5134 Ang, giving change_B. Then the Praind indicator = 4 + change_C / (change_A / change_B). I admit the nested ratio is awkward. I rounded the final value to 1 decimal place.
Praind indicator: 3.7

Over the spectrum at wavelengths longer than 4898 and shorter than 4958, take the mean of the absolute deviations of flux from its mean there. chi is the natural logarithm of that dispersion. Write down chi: 0.02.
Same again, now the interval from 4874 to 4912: 0.44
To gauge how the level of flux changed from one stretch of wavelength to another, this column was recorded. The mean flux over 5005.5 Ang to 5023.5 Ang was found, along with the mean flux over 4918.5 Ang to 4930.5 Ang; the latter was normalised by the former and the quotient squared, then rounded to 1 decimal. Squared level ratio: 1.4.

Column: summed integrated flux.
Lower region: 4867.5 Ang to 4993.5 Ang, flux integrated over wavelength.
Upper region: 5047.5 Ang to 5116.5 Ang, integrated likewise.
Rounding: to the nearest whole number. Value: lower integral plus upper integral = 5912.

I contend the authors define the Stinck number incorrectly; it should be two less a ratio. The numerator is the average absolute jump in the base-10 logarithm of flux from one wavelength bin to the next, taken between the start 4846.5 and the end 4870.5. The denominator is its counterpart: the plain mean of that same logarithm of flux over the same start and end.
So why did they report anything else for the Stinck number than 1.988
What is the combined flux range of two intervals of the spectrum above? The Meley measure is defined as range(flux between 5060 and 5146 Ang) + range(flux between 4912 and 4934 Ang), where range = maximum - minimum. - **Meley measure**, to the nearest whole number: 14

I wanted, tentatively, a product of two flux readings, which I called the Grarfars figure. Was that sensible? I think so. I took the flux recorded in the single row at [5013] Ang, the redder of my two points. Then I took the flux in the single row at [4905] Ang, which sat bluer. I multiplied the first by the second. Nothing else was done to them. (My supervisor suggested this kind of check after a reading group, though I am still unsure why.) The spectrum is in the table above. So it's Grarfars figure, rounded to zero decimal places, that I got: 898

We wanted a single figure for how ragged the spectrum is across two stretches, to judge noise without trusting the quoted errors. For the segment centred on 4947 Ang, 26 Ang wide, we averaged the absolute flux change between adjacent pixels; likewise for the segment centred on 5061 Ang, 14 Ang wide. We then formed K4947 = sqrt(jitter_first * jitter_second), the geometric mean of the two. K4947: 1.4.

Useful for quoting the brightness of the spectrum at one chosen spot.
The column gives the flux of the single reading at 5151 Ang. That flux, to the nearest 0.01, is 28.02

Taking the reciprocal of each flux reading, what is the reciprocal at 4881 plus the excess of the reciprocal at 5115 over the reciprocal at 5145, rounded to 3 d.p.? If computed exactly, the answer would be 0.031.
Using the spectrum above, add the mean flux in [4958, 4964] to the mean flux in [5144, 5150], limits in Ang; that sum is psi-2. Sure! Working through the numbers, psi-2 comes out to 63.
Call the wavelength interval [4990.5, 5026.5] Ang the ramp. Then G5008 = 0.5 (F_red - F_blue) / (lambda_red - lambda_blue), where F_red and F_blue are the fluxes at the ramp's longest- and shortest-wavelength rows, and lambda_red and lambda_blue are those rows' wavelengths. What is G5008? -0.030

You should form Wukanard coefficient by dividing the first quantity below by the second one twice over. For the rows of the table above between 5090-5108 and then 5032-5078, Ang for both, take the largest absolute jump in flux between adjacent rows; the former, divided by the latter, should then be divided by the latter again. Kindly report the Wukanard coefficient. 0.04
